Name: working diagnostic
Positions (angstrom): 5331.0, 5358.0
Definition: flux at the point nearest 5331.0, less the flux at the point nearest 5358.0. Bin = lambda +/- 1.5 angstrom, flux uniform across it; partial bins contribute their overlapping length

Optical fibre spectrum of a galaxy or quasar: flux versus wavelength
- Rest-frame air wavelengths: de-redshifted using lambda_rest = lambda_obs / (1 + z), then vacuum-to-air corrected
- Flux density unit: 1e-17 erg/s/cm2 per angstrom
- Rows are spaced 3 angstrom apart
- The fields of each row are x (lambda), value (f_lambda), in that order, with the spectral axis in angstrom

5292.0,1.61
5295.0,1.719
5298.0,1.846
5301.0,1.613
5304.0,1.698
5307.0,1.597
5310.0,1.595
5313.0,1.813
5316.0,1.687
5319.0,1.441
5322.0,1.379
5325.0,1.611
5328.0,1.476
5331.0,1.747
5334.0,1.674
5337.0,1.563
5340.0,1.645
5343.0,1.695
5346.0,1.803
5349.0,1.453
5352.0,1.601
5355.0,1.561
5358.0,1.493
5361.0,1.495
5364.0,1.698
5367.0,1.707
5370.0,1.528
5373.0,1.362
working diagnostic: 0.25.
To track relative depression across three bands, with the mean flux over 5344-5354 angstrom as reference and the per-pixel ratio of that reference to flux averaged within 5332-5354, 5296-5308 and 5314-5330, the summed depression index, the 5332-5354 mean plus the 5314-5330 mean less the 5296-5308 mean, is 1.10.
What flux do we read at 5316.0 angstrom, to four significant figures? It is 1.687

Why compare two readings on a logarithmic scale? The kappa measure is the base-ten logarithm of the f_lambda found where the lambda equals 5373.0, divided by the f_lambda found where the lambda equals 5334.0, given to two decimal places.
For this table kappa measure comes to -0.09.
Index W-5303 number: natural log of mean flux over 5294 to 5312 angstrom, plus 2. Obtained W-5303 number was 2.52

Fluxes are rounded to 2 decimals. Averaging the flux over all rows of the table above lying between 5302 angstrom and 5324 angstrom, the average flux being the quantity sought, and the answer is 1.60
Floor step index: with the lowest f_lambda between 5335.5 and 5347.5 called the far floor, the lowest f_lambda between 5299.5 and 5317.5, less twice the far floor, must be -1.53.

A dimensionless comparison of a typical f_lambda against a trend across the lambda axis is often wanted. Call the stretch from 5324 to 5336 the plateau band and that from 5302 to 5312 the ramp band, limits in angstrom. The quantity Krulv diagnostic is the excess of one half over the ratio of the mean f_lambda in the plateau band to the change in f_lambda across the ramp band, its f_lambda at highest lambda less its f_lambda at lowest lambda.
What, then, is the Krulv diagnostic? 16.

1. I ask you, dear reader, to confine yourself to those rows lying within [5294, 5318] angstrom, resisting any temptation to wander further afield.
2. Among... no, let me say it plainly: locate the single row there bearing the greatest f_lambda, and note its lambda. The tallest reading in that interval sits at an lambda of 5298.0 angstrom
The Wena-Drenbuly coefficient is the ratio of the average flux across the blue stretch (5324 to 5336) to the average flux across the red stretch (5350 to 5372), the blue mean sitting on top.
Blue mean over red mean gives 1.03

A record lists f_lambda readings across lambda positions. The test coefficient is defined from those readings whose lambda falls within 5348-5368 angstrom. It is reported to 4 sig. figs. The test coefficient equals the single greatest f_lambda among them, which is 1.707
